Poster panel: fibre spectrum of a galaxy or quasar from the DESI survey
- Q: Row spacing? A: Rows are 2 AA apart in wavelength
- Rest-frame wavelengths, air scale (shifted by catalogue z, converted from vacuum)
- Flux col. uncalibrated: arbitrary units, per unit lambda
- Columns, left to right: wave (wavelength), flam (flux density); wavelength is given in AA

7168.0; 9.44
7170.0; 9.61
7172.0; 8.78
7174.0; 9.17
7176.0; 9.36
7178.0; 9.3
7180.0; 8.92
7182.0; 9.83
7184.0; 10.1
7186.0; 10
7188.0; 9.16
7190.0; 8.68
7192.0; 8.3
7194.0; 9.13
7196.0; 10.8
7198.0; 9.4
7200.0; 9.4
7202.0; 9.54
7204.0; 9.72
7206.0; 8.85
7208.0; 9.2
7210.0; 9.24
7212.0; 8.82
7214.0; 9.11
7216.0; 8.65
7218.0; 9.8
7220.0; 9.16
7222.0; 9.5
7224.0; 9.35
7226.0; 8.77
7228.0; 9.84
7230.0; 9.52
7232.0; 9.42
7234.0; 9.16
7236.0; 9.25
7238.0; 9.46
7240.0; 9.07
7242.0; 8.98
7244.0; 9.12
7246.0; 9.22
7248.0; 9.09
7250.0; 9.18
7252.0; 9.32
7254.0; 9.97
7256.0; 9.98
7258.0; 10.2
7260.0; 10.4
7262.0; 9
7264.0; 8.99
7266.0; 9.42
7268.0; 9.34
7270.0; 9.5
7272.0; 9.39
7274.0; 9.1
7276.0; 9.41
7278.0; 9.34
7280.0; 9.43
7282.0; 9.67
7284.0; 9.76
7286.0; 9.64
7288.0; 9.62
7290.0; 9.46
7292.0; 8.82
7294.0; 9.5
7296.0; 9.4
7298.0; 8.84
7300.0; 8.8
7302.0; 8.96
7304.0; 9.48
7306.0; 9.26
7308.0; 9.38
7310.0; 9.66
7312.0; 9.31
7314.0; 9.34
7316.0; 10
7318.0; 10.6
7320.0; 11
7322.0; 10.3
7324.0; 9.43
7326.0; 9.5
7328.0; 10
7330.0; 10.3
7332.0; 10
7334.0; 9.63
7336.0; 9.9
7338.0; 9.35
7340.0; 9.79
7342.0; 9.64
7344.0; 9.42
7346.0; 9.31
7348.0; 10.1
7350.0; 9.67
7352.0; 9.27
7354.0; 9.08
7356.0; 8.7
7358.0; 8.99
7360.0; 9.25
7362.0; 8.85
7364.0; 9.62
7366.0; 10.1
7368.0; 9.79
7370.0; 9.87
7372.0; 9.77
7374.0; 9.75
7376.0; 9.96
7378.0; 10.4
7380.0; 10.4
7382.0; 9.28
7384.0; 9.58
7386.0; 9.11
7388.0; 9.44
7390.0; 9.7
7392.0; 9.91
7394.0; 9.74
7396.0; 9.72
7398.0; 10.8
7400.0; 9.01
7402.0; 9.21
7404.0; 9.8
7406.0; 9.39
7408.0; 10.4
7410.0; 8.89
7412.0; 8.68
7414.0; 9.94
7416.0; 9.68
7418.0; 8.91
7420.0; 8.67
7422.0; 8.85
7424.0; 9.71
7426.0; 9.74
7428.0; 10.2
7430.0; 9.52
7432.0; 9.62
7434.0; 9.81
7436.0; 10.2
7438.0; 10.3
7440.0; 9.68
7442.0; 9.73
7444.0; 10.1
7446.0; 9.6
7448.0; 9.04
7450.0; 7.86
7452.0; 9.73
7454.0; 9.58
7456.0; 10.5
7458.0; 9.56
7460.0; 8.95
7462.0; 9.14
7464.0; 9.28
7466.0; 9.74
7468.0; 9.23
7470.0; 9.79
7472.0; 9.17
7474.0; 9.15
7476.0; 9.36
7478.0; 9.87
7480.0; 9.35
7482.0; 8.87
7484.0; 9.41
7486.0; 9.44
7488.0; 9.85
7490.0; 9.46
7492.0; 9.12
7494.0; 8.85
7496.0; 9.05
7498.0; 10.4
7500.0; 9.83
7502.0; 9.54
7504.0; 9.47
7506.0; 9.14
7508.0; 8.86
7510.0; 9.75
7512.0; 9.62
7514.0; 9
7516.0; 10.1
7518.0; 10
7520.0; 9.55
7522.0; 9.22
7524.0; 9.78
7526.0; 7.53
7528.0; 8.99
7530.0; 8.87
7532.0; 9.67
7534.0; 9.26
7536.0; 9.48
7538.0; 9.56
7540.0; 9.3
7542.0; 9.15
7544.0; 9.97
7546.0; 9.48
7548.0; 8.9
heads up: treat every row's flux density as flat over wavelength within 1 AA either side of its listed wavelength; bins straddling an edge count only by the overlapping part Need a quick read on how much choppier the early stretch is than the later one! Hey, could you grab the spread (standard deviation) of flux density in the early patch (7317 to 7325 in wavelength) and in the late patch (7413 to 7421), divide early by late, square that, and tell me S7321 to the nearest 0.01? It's 1.21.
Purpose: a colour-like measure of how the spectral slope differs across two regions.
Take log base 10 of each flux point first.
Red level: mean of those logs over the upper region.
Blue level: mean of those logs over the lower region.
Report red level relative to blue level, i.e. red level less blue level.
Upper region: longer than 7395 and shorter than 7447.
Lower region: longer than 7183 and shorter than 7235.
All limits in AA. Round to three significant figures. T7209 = 0.0133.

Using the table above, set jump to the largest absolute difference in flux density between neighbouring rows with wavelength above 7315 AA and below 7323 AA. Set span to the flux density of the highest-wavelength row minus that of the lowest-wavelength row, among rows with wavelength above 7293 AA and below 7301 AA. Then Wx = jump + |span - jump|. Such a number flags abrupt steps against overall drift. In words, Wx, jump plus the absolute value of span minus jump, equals 2.1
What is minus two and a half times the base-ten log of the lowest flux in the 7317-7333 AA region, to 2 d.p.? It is -2.44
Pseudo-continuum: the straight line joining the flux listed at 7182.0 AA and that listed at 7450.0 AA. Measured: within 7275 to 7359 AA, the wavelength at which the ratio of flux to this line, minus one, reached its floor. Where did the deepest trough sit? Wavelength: 7292.0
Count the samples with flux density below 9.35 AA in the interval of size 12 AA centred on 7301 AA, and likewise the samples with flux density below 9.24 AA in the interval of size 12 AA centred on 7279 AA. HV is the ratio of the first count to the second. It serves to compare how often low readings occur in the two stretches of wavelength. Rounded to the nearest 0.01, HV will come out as 4.00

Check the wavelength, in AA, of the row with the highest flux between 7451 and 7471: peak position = 7456.0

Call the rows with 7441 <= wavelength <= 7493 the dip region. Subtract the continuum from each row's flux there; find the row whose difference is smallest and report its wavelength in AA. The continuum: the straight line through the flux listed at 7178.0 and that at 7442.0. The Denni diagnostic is 7450.0 AA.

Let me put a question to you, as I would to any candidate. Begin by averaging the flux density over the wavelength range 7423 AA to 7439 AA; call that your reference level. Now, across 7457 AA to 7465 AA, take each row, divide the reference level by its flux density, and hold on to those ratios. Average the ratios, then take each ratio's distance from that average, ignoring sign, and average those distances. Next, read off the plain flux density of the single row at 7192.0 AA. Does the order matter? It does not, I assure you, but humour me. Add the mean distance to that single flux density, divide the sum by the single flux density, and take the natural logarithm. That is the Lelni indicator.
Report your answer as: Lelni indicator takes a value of 0.0026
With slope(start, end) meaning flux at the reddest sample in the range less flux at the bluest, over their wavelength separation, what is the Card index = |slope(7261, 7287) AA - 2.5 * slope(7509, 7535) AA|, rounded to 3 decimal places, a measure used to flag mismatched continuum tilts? 0.078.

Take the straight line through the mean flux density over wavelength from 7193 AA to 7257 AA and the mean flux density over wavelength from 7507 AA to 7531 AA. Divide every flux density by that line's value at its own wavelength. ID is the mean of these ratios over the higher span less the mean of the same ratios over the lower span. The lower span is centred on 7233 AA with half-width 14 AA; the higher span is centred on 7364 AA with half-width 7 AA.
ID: 0.027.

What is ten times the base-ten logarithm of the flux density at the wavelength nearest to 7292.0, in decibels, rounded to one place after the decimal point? 9.5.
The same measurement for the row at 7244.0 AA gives 9.6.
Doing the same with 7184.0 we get 10.0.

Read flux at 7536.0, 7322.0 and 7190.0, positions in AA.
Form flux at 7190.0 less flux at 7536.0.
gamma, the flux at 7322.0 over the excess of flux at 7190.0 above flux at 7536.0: -13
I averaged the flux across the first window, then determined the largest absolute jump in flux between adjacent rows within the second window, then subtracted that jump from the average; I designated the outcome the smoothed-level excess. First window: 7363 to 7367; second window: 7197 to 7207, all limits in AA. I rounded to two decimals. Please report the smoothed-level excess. 8.99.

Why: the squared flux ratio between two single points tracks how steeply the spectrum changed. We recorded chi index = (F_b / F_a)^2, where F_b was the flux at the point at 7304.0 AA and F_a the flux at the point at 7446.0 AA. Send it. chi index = 0.98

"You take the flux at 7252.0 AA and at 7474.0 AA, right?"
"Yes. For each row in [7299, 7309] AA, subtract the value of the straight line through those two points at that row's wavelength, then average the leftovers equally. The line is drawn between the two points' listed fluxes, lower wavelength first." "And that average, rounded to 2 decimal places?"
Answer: -0.10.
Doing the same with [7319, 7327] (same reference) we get 0.79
